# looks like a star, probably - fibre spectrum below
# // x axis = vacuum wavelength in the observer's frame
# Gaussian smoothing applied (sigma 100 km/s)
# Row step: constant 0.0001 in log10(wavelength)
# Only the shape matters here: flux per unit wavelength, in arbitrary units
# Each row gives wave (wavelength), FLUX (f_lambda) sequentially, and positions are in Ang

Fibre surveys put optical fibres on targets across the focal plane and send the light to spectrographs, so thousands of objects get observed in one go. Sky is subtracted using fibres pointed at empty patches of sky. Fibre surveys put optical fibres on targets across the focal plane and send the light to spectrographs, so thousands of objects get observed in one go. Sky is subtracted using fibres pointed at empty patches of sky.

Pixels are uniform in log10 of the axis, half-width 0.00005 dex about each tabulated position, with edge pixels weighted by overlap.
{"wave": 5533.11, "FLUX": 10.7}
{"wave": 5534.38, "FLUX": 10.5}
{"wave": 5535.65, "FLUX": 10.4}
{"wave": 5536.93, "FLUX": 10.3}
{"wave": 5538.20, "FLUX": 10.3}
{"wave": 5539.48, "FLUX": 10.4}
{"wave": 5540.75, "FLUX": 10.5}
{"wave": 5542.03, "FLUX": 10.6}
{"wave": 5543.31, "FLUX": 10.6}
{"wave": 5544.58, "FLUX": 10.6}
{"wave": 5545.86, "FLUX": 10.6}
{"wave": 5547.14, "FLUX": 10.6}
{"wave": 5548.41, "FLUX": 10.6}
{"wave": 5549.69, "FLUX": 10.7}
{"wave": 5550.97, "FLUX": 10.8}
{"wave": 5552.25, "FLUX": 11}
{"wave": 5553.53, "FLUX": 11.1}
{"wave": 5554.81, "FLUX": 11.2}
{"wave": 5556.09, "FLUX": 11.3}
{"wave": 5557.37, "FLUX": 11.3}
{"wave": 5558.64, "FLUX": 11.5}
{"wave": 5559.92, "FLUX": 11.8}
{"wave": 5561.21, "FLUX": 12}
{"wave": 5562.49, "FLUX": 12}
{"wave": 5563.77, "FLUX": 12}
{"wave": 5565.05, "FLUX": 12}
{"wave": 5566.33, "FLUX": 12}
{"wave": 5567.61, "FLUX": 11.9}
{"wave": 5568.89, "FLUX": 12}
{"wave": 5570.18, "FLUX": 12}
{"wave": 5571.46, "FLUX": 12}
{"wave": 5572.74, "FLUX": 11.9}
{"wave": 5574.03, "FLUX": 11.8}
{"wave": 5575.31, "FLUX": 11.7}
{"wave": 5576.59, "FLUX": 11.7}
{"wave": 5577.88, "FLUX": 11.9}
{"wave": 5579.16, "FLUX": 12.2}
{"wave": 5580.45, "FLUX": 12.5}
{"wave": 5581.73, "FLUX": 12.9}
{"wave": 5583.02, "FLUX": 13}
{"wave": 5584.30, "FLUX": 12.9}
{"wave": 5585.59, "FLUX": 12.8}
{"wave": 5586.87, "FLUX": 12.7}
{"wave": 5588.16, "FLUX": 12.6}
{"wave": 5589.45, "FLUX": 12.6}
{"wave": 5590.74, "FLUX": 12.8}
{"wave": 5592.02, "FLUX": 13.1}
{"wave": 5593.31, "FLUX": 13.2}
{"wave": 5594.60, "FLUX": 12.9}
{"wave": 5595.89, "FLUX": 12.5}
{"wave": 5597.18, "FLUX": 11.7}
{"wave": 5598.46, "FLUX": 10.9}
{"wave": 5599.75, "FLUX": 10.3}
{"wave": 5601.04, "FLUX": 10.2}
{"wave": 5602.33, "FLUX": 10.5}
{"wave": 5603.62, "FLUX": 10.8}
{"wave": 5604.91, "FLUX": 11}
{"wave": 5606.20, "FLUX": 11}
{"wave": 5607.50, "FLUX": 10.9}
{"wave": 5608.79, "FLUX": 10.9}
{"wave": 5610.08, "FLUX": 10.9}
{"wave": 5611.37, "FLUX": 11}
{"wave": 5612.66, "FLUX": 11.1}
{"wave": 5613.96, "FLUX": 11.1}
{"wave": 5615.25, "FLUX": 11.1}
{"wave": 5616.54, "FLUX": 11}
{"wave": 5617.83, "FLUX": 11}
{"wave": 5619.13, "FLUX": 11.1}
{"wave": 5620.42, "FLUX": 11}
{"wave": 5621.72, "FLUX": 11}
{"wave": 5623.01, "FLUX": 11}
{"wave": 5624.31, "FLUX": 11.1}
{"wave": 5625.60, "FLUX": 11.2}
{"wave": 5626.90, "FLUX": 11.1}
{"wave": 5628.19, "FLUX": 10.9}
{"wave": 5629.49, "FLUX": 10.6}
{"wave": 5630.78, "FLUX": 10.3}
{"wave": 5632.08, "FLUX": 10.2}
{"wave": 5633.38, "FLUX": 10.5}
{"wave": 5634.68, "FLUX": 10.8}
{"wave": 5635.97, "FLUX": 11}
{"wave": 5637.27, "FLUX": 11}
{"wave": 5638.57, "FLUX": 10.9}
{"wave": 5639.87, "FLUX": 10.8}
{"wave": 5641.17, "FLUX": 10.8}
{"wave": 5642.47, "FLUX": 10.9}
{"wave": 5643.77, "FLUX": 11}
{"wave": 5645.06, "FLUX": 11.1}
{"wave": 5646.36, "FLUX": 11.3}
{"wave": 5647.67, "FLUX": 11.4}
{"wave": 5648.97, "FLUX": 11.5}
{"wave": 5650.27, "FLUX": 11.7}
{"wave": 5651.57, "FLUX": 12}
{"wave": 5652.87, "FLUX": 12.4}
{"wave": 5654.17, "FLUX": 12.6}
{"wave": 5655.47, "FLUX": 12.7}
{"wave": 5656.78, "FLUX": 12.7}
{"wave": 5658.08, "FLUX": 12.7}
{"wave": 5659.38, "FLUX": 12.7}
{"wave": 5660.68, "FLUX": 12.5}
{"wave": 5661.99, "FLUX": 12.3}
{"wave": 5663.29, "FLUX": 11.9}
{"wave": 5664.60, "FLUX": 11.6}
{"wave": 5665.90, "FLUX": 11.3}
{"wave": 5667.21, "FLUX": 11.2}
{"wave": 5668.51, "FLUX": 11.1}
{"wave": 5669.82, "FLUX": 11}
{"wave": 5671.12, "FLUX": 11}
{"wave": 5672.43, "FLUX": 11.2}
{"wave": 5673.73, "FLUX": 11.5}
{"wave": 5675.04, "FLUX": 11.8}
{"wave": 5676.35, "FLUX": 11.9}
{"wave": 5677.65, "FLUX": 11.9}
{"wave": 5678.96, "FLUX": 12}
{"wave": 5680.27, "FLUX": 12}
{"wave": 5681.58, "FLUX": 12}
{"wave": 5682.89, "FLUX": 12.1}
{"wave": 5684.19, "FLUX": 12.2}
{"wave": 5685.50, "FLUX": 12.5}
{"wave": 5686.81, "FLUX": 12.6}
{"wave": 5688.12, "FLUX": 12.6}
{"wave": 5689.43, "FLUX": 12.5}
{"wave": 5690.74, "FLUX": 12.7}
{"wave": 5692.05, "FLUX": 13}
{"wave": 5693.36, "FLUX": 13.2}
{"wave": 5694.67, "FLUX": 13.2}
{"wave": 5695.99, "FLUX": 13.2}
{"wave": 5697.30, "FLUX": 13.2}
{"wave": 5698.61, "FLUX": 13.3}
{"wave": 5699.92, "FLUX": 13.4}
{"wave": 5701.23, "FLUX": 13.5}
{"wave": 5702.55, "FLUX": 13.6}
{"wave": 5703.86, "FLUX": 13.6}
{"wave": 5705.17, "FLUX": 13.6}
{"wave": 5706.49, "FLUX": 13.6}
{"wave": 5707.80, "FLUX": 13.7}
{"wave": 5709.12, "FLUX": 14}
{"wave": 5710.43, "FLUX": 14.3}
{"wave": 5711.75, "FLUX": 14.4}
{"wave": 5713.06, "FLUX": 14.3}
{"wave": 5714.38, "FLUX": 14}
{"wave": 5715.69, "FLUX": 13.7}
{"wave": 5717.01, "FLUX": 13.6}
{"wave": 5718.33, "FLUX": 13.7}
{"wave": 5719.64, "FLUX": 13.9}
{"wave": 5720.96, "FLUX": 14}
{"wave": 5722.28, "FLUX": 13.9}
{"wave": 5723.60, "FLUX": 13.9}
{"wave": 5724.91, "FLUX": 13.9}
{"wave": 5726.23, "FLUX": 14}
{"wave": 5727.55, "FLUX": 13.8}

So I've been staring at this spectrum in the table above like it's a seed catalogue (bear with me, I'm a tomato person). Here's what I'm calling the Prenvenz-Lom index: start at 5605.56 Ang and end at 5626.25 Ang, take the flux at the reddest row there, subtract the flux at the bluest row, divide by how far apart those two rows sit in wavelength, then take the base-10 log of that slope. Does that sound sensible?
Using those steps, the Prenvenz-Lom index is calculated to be -2.0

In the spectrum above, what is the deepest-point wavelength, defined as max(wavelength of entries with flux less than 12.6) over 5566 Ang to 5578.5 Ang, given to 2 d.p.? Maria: 5577.88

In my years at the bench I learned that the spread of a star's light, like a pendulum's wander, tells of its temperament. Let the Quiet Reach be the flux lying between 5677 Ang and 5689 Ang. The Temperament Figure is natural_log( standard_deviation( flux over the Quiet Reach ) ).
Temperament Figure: -1.3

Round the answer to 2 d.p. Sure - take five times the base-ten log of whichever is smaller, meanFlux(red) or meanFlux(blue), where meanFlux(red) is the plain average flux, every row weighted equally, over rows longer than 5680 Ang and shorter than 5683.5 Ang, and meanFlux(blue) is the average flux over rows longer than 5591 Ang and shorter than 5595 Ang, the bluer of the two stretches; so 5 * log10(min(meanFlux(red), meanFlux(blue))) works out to 5.40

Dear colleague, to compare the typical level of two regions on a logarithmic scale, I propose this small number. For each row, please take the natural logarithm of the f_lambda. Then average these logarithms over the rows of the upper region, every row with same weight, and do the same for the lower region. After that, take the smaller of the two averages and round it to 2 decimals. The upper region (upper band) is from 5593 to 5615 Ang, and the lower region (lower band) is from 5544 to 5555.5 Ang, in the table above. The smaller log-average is 2.38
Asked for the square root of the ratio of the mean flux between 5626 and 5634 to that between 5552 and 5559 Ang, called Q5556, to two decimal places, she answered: 0.97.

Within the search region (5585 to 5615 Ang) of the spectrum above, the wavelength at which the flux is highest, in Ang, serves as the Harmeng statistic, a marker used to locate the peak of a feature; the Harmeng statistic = 5593.31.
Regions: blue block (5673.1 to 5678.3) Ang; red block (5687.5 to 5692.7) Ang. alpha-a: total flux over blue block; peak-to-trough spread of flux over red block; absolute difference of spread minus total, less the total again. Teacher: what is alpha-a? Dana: -0.5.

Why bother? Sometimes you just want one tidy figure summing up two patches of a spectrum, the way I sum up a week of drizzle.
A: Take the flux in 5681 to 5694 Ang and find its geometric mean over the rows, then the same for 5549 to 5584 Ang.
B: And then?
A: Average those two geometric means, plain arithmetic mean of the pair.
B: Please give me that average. 12.15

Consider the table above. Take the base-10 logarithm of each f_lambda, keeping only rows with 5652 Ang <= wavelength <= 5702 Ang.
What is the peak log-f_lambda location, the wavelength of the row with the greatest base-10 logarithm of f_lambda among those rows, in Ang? 5701.23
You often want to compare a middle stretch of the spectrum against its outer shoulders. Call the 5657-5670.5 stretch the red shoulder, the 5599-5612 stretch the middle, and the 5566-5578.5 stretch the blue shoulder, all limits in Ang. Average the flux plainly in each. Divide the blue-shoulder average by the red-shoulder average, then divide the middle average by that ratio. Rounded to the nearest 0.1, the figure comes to 10.7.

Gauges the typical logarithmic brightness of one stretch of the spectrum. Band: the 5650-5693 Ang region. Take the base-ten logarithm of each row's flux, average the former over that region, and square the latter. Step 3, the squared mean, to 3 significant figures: 1.17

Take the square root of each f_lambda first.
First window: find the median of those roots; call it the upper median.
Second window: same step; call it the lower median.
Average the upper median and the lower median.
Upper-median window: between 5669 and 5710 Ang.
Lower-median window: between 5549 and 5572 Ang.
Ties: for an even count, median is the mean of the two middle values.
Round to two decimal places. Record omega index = 3.50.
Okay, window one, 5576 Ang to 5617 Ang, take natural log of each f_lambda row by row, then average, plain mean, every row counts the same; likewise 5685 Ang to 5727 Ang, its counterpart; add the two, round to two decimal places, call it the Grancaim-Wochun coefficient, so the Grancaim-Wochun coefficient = 5.07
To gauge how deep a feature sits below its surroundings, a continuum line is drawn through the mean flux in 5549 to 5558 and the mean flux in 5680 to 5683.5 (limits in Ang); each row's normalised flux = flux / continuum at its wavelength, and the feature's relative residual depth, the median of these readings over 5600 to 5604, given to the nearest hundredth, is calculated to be 0.92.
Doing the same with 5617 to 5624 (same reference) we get 0.95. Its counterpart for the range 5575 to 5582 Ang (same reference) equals 1.07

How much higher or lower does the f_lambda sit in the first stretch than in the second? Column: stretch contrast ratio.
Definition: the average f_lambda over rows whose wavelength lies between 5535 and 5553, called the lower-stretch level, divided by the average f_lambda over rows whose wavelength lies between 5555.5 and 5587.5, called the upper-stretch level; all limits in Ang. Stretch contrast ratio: 0.88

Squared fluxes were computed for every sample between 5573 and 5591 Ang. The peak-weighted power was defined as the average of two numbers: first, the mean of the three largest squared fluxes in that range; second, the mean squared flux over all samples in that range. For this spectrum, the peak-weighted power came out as 161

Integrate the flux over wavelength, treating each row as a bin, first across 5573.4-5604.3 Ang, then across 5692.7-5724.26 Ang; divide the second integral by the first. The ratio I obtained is 1.16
